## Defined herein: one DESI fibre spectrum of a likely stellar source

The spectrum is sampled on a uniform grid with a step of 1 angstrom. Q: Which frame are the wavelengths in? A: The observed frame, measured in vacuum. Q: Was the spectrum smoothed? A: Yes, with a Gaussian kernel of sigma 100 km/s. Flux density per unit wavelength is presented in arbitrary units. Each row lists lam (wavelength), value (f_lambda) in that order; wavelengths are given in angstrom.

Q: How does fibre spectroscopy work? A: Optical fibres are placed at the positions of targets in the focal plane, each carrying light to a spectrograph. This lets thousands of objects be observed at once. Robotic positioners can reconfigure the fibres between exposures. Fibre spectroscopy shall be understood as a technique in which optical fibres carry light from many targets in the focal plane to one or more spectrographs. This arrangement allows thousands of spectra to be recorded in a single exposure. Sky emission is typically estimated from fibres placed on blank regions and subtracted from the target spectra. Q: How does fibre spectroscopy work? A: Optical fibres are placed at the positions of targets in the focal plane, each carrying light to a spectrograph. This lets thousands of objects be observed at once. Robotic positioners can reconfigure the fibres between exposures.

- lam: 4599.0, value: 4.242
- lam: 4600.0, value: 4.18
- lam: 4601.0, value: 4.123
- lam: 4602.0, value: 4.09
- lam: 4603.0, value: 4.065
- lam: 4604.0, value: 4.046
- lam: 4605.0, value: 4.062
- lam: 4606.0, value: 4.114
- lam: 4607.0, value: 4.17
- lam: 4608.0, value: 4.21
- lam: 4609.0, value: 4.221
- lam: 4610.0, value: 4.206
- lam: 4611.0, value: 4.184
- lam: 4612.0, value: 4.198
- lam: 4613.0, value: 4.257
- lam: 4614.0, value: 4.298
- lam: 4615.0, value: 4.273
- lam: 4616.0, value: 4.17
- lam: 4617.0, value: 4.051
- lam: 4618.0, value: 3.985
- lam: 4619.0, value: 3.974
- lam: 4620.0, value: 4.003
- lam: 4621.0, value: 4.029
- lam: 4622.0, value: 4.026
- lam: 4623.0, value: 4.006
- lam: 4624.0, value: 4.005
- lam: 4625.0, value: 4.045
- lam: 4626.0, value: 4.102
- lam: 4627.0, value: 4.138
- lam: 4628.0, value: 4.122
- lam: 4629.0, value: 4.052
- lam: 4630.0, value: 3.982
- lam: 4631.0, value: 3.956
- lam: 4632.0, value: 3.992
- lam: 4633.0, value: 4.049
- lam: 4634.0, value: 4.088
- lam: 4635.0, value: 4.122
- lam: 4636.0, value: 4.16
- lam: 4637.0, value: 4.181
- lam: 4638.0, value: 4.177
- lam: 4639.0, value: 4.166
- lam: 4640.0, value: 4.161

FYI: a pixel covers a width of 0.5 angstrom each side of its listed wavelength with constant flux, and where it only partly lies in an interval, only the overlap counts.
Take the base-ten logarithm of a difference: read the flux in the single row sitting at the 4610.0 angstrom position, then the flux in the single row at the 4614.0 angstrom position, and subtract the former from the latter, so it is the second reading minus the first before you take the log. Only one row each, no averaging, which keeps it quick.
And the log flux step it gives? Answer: -1.04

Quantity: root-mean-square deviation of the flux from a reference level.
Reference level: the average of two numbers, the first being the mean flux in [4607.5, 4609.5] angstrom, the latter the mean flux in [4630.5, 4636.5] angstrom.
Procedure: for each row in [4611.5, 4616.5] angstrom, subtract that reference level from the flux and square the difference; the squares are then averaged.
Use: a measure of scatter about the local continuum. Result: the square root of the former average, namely 0.11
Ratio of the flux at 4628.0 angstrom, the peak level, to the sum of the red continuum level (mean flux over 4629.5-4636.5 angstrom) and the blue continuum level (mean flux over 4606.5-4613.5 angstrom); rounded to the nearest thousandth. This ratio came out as 0.499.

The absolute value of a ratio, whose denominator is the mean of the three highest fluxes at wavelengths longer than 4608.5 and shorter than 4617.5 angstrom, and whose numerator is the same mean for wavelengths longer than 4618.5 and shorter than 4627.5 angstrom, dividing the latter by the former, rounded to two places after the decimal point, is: 0.96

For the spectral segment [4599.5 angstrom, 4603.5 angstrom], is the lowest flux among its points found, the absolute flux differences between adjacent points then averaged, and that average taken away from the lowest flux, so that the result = 4.03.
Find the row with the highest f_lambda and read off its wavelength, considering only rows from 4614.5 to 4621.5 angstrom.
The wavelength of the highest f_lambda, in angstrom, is 4615.0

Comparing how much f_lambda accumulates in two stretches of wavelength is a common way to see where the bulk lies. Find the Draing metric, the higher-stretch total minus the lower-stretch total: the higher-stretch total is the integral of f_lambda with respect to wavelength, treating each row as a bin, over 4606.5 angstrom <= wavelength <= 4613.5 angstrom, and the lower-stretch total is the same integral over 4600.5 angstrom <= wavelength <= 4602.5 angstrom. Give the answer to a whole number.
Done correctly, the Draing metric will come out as 21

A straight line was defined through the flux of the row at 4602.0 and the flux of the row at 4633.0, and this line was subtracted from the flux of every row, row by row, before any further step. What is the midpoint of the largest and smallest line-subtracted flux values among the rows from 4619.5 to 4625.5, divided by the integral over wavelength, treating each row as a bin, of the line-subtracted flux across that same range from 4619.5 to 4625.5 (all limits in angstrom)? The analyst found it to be 0.15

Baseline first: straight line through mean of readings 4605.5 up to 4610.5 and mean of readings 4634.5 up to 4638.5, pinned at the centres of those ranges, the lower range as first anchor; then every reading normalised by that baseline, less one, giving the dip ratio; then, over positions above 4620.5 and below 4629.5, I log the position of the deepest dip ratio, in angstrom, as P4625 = 4624.0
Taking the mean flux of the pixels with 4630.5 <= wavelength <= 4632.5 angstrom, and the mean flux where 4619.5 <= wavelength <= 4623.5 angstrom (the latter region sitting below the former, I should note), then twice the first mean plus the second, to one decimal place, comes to 12.0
